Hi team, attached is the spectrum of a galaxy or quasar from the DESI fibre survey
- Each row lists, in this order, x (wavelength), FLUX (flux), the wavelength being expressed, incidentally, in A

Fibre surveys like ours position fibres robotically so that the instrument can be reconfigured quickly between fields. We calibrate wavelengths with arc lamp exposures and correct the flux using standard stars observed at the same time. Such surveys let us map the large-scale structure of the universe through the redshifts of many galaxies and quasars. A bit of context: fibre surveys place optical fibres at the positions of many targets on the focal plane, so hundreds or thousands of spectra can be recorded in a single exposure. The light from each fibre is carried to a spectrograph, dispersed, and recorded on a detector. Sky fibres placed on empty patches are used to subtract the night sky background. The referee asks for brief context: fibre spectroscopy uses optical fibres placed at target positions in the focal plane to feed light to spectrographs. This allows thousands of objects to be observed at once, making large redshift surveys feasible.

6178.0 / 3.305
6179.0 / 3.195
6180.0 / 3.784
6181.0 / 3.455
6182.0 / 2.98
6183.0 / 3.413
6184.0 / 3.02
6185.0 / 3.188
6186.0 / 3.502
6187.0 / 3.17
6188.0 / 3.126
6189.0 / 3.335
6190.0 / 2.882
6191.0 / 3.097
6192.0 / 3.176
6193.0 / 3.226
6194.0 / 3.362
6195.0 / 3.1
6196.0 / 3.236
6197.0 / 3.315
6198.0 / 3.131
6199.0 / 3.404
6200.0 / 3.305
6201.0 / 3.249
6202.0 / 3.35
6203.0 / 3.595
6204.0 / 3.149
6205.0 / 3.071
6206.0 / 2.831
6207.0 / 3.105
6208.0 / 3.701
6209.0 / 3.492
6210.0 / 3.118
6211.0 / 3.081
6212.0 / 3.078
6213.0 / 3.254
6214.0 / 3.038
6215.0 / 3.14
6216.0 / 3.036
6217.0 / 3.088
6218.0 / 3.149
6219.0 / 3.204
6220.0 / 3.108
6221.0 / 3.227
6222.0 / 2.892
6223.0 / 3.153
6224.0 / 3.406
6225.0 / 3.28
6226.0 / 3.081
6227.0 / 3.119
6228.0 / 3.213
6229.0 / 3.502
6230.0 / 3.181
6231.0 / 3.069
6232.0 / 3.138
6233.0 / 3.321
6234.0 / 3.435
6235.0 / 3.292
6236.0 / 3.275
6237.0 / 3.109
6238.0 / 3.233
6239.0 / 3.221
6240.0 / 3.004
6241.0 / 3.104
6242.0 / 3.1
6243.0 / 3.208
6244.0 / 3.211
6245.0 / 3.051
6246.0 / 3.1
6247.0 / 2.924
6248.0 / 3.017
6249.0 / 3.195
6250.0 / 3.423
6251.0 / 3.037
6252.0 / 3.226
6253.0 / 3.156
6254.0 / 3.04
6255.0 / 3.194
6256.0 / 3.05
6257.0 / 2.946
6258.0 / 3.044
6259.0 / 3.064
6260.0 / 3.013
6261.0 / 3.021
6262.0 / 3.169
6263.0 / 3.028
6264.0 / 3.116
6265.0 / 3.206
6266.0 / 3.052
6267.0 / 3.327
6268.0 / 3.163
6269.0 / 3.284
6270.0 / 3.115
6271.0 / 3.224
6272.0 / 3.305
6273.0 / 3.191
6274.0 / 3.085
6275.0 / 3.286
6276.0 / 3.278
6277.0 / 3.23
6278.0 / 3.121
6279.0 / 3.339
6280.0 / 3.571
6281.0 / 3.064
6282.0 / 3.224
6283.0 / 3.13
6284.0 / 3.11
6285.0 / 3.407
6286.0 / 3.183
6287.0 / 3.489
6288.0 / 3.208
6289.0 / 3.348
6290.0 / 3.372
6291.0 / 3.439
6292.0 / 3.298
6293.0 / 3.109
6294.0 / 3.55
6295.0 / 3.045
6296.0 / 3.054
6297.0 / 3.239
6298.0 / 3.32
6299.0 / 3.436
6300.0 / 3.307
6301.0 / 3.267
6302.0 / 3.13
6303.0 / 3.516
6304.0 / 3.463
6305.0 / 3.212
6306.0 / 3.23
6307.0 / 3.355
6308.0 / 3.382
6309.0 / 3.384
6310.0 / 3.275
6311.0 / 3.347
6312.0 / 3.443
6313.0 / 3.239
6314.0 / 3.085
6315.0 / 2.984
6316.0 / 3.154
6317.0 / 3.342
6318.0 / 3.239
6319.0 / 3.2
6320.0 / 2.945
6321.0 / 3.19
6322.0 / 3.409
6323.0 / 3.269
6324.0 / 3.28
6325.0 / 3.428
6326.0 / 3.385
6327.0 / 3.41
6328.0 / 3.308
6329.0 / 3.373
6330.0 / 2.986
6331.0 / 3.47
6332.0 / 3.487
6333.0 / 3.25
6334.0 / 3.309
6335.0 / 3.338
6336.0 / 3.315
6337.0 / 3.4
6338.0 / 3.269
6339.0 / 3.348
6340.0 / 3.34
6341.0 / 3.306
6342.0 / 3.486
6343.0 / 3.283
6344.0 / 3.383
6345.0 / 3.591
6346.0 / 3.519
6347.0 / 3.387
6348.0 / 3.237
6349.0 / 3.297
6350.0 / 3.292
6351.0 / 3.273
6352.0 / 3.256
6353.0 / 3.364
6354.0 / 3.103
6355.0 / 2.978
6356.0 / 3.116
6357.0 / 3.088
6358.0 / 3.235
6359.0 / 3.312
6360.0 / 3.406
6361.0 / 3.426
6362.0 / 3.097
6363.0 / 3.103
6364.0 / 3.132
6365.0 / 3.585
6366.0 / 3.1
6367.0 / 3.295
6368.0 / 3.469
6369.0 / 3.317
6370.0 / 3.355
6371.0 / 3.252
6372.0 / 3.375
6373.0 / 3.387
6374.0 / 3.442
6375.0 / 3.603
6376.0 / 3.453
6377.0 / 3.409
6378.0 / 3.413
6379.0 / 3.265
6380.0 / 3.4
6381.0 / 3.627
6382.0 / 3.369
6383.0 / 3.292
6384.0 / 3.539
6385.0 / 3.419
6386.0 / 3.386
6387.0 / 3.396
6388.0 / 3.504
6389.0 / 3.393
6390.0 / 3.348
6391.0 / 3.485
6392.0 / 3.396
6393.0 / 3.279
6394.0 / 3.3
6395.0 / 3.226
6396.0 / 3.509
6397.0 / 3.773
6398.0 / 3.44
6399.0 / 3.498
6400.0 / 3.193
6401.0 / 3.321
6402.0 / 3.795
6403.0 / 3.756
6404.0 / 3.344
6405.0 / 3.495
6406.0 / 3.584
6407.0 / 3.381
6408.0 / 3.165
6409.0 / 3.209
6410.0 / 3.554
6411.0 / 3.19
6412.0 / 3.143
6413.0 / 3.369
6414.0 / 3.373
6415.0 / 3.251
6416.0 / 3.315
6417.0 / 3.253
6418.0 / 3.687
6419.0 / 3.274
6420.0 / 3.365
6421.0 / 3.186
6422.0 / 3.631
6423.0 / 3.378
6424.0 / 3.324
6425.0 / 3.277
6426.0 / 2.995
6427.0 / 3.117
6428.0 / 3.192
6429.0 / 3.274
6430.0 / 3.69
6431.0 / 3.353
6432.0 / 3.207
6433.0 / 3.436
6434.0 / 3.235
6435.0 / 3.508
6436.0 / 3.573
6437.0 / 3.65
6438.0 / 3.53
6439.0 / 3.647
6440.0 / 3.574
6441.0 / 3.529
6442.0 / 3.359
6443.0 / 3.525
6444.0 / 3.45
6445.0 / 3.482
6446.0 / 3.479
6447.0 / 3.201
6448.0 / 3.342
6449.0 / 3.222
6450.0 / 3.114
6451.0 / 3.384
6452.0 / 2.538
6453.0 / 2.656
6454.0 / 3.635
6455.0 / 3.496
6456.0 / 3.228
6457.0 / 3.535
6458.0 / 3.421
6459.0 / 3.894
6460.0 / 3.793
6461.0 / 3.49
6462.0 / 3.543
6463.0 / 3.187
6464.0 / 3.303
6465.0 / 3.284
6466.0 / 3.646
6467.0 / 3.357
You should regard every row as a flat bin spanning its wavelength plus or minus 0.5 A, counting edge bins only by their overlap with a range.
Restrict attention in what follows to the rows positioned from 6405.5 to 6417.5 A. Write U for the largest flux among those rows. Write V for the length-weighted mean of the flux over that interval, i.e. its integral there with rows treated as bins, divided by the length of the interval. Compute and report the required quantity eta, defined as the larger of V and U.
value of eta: 3.58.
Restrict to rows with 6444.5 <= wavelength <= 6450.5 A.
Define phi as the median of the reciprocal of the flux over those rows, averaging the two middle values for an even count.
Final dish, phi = 0.305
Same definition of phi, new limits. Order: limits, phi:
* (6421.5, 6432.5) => 0.305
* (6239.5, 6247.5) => 0.323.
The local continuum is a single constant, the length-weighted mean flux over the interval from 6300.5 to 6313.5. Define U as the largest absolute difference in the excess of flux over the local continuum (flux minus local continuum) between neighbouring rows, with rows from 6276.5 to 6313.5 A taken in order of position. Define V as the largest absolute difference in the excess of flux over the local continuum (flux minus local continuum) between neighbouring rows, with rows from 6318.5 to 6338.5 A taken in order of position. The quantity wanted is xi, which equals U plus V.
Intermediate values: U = 0.507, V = 0.484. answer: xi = 0.99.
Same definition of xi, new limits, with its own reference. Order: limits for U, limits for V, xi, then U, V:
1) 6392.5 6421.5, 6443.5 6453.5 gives 1.32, 0.474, 0.846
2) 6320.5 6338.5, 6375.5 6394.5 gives 0.74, 0.484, 0.258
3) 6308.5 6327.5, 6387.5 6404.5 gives 0.73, 0.255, 0.474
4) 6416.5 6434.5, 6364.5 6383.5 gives 0.93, 0.445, 0.485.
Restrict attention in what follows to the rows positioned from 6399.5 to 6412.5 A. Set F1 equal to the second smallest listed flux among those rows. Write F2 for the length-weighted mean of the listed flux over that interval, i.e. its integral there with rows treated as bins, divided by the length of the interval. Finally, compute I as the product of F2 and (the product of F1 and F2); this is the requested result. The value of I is 36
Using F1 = 3.165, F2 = 3.39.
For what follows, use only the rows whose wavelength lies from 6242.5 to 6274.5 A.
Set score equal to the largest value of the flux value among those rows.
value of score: 3.423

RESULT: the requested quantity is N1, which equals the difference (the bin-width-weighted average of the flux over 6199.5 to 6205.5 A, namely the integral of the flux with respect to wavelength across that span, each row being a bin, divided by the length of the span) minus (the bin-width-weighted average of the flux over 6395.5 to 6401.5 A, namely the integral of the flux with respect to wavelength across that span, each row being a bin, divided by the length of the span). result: -0.17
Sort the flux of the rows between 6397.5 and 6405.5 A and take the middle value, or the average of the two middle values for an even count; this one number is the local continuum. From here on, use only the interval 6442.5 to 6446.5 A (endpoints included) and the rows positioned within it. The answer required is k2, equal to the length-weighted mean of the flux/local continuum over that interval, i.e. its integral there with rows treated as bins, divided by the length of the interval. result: 1.00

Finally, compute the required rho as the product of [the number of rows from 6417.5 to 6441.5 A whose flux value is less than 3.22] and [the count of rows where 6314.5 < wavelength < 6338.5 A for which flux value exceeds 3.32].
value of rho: 50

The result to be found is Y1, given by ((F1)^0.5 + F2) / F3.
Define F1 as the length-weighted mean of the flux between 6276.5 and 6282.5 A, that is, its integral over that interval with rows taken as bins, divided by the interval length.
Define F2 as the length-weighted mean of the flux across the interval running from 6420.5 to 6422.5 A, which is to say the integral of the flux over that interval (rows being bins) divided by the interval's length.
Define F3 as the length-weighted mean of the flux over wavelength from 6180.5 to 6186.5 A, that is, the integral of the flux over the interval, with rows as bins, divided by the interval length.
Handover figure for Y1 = 1.60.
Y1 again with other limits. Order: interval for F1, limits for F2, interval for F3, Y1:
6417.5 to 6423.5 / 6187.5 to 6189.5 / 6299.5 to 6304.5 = 1.52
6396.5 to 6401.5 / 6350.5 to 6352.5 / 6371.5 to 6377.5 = 1.49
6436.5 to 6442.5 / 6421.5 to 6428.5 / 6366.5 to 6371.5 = 1.55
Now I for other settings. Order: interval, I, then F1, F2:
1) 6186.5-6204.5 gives 32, 3.097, 3.23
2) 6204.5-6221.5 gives 30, 3.036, 3.16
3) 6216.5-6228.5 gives 31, 3.081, 3.16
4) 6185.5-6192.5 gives 31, 3.097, 3.18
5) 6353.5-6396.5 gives 34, 3.088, 3.34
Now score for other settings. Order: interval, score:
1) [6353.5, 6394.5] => 3.627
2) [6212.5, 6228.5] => 3.406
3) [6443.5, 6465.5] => 3.894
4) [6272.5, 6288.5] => 3.571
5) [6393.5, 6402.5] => 3.795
